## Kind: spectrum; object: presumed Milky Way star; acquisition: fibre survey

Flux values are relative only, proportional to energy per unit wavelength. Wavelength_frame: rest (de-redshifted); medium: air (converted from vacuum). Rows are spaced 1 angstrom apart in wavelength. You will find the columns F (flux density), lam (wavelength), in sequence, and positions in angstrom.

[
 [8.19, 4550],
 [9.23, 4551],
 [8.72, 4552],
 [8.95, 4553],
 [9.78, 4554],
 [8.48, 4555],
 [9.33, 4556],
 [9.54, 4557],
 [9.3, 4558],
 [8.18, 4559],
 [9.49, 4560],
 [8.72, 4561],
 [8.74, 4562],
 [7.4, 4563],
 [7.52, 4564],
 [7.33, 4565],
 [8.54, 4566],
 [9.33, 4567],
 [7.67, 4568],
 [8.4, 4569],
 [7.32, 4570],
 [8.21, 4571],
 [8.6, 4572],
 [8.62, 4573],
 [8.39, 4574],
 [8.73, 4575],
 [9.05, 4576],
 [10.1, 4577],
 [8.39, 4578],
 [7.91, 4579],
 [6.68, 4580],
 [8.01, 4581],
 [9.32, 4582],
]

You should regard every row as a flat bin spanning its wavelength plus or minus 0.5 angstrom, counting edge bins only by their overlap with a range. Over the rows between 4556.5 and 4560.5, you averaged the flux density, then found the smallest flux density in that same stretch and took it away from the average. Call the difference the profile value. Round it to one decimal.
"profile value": 0.9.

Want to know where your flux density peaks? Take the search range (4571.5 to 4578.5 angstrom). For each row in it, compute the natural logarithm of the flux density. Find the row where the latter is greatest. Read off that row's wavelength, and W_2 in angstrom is 4577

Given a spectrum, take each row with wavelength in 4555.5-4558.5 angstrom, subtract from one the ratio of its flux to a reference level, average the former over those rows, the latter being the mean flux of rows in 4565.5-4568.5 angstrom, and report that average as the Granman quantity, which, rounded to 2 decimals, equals -0.10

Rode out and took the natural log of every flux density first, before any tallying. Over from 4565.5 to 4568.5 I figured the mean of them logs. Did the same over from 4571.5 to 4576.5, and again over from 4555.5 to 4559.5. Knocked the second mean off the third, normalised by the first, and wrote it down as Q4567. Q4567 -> 0.021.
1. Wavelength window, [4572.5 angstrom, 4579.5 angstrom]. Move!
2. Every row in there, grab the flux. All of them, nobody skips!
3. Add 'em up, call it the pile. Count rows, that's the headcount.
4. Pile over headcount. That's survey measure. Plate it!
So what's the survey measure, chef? 8.74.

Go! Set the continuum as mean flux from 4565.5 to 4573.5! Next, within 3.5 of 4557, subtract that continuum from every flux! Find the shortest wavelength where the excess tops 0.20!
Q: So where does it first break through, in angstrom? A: 4554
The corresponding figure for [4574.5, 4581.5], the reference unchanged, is 4575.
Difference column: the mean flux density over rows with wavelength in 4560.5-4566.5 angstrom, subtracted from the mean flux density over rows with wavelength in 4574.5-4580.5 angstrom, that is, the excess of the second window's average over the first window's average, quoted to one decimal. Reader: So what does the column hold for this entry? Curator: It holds 0.4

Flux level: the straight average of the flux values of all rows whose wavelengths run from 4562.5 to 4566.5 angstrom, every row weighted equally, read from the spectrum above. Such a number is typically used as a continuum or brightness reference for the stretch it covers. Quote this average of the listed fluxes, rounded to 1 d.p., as 7.7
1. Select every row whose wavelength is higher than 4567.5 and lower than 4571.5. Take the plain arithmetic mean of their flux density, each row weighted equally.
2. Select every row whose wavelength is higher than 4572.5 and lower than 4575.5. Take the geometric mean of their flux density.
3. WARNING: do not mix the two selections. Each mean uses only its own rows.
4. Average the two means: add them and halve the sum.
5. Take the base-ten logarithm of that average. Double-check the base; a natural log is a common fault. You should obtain 0.916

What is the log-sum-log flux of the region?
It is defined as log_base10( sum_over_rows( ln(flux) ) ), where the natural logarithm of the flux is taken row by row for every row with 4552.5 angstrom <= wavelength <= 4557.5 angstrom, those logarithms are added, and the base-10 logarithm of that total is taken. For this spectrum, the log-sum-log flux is 1.05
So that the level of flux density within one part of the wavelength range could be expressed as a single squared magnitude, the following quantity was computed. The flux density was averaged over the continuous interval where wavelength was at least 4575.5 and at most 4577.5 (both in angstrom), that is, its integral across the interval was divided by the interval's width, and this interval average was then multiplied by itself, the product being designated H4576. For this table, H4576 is 92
